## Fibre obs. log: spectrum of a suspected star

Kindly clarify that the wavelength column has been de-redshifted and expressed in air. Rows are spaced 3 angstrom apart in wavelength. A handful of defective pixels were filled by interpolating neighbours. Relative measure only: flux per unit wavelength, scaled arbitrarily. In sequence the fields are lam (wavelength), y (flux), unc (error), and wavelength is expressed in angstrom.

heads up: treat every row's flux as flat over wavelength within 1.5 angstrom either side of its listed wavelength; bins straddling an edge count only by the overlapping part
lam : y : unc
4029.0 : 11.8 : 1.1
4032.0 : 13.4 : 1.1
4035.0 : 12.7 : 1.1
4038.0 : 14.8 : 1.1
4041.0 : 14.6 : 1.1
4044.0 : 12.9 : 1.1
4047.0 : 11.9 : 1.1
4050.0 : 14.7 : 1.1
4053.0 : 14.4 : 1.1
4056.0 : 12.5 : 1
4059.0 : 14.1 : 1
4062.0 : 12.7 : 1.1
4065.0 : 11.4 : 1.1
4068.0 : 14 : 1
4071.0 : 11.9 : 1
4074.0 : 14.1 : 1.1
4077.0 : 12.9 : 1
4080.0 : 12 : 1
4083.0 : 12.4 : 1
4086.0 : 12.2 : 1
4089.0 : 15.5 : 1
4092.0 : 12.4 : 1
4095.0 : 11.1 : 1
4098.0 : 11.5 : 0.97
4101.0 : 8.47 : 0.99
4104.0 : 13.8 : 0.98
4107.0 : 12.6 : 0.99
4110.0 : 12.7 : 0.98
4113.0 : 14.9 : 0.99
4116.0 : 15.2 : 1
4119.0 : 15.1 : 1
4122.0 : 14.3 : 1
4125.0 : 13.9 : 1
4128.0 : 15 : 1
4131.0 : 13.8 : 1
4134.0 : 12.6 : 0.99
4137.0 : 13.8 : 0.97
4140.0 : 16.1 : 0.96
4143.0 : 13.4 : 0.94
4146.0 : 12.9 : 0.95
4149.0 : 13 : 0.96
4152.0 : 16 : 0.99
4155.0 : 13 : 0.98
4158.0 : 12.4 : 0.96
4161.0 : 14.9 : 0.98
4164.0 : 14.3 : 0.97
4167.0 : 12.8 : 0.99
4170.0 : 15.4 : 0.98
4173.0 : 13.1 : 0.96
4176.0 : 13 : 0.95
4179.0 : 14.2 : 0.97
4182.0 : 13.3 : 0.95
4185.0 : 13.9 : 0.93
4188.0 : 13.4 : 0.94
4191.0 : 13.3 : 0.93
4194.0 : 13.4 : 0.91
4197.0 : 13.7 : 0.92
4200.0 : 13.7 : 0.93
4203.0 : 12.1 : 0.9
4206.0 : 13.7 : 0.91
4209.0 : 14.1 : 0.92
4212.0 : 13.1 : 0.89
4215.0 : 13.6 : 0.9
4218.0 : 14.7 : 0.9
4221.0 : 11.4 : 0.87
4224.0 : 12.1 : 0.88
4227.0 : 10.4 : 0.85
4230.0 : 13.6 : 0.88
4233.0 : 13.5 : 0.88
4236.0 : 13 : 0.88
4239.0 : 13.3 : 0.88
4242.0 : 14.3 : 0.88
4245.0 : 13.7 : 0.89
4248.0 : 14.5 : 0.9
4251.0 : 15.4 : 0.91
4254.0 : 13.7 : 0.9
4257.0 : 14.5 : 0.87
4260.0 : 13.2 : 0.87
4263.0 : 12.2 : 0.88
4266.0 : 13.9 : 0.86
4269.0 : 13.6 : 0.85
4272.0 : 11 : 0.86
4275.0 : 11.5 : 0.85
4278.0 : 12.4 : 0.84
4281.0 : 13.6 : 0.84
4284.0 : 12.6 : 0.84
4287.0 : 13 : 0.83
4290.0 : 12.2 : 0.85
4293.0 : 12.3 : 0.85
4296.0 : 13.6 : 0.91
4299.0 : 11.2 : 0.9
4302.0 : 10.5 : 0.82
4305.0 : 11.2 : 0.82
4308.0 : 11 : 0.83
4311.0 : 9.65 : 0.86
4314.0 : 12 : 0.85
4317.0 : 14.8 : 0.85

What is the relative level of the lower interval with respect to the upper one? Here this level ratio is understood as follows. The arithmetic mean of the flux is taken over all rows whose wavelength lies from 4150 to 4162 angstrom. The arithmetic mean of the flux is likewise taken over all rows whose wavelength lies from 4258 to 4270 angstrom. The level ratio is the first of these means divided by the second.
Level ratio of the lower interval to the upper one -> 1.06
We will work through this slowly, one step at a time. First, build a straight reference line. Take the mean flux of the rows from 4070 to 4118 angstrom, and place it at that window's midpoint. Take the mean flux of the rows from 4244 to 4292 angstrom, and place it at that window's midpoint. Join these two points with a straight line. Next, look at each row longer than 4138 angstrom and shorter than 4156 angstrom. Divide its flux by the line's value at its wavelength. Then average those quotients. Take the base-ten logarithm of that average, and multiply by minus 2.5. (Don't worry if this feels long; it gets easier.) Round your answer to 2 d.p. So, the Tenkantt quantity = -0.10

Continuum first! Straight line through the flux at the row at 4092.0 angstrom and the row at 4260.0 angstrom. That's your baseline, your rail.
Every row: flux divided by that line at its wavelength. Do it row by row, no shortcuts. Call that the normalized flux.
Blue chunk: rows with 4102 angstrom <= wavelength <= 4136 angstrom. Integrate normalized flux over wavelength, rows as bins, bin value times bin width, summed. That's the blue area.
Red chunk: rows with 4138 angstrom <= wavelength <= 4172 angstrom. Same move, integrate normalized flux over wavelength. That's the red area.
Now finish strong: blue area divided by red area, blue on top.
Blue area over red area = 1.01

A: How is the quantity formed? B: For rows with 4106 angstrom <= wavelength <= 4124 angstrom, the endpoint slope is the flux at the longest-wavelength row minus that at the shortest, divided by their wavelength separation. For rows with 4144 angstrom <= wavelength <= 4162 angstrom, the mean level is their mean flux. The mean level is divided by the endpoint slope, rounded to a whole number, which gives 121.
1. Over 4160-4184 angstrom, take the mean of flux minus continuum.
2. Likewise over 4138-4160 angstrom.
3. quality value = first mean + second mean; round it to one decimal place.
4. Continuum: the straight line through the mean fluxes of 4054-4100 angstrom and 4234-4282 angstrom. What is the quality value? 1.7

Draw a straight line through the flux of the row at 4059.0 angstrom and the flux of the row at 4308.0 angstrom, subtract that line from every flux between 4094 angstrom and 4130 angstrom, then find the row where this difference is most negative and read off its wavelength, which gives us 4101.0 angstrom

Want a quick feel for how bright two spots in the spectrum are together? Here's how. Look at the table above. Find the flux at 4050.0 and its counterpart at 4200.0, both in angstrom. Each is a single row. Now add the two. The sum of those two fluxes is 28.4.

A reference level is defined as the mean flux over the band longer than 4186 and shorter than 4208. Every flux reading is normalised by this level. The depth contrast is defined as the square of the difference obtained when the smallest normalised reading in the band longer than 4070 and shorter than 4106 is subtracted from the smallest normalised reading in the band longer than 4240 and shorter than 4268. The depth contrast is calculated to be 0.078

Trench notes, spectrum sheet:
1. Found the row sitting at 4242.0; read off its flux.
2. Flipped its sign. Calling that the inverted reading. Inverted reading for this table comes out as -14.3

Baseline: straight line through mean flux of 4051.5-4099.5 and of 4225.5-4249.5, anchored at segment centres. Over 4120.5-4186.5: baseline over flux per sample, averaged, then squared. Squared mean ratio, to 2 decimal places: 0.89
